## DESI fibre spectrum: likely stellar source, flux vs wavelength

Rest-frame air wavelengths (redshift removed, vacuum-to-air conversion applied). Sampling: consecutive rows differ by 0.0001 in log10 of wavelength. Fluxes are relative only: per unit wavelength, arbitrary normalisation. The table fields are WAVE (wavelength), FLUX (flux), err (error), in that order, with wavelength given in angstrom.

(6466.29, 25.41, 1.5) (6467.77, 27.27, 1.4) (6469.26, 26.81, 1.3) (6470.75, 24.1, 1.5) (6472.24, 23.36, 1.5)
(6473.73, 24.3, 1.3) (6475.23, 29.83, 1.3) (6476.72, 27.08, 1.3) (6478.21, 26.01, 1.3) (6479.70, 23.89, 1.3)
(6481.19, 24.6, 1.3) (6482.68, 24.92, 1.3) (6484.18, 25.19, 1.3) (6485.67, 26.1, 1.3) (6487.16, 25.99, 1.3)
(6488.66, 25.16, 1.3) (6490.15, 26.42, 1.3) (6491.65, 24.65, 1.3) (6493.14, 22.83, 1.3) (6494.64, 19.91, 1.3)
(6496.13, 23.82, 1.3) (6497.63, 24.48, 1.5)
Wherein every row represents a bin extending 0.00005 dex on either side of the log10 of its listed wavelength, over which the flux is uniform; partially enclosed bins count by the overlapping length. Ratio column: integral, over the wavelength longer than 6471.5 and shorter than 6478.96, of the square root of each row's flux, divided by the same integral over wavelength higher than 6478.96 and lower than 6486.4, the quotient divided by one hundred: 0.010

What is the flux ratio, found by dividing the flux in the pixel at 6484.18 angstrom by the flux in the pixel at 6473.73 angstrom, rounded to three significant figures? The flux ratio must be 1.04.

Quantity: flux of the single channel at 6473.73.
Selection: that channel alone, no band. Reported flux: 24.3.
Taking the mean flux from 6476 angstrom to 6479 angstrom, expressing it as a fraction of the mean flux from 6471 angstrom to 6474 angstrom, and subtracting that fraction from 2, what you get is 0.886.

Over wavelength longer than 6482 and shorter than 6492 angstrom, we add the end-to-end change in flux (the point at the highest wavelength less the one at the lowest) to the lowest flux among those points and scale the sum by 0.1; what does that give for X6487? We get 2.44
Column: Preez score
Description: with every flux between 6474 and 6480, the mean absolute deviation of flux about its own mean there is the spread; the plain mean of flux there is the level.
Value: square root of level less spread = 4.99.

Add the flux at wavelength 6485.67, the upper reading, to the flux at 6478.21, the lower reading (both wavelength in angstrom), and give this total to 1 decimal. 52.1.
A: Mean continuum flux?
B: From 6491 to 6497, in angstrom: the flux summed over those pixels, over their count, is 22.8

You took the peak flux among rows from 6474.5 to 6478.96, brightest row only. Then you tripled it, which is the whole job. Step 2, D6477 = 89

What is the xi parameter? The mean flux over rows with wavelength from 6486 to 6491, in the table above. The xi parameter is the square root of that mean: 5.08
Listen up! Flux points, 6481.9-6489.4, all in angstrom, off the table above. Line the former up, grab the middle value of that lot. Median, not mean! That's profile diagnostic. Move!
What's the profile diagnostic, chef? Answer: 25.2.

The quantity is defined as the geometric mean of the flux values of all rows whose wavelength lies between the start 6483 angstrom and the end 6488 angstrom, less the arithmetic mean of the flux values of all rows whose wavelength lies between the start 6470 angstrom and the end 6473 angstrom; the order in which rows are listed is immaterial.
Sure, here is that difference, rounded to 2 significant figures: 2.0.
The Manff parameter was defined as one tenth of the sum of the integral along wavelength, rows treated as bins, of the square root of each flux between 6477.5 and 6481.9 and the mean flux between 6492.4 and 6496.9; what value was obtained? 4.4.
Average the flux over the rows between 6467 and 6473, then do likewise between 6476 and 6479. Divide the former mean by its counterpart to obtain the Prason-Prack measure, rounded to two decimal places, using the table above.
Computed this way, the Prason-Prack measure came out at 0.96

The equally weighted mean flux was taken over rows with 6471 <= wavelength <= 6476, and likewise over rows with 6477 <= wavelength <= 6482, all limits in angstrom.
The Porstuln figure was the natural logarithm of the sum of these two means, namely 3.93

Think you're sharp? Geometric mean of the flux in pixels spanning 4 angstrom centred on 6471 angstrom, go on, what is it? 24.7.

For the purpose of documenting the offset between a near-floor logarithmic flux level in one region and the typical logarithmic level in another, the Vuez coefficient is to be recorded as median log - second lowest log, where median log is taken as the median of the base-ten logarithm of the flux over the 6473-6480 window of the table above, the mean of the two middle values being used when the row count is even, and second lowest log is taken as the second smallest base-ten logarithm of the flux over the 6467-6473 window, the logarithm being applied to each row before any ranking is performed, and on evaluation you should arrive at 0.033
